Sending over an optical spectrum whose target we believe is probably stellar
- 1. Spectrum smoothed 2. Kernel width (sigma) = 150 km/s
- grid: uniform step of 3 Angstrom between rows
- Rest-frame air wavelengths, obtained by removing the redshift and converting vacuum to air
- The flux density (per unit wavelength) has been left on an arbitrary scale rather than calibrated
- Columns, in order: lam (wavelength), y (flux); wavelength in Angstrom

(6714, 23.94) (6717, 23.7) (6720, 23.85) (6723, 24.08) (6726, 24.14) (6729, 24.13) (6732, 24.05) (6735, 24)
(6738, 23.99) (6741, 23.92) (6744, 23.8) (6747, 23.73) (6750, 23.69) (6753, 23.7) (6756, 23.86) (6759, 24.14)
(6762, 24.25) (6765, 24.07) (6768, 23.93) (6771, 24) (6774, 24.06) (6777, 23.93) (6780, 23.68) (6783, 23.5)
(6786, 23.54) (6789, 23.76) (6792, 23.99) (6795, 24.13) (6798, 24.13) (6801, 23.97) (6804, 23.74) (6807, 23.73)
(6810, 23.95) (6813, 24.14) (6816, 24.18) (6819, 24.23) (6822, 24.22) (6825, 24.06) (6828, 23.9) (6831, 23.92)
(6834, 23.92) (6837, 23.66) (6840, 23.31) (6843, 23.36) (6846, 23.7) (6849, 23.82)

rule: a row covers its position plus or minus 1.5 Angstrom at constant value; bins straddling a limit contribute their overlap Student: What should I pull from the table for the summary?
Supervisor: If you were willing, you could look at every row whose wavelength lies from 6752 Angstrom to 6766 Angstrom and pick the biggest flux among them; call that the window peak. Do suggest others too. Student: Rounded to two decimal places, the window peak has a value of 24.25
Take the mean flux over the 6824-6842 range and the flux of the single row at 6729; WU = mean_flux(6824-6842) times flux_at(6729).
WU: 574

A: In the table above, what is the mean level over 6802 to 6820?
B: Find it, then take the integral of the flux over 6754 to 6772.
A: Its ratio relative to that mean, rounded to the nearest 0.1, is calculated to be 18.0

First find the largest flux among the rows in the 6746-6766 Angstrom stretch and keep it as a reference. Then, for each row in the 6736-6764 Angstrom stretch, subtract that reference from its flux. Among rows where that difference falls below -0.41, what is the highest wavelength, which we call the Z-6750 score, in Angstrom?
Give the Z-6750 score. 6753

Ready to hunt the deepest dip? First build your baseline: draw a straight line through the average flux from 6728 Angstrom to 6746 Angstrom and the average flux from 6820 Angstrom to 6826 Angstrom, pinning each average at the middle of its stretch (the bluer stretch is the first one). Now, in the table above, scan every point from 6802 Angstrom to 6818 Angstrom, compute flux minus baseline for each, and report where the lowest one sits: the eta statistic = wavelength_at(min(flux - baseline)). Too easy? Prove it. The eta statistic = 6807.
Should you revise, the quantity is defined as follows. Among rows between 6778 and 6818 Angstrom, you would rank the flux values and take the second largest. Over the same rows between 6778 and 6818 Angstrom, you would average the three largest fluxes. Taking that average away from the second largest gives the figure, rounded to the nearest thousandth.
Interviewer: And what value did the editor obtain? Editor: -0.010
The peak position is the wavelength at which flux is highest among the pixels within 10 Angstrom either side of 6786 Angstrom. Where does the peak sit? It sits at 6795 Angstrom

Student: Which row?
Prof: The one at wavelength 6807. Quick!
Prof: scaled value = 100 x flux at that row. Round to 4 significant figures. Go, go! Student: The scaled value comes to 2373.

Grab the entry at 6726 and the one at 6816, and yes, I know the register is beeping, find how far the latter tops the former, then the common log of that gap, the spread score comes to -1.40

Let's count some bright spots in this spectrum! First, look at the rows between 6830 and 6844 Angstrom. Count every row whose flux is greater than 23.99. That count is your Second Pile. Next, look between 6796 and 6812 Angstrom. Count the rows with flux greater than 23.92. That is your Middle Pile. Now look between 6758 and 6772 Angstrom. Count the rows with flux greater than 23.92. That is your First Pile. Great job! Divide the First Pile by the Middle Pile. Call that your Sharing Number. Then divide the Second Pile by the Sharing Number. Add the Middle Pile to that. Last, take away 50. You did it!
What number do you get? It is -47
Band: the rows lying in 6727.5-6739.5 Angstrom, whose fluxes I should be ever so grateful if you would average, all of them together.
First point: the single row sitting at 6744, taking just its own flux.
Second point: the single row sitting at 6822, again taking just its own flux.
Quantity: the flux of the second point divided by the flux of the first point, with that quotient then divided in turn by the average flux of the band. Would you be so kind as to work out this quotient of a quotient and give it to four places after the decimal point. 0.0423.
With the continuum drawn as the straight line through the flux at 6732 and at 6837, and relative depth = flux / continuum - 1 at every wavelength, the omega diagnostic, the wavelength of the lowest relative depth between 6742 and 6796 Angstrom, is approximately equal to 6783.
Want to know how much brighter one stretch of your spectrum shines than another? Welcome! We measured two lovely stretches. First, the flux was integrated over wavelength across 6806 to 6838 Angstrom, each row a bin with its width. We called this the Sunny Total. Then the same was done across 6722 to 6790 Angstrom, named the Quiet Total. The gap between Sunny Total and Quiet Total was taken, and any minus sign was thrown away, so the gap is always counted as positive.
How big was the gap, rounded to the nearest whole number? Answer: 858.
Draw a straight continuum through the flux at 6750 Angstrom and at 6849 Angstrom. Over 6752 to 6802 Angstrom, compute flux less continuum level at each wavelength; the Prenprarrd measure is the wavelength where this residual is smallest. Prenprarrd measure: 6783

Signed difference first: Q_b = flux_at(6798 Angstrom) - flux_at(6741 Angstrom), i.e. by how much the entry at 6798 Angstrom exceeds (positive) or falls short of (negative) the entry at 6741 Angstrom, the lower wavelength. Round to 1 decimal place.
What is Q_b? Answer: 0.2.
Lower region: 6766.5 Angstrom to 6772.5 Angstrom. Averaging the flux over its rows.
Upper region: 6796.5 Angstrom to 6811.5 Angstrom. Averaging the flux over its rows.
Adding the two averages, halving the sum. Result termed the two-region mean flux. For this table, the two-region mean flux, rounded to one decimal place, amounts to 23.9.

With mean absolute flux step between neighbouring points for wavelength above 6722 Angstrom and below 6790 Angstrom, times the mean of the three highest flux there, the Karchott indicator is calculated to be 2.57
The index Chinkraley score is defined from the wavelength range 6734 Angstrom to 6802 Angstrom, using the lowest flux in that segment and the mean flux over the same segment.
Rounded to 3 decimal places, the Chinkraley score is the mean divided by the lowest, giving 1.017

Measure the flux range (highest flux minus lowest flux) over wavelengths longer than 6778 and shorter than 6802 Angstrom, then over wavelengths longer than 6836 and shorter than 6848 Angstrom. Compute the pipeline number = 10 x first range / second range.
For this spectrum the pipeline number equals 16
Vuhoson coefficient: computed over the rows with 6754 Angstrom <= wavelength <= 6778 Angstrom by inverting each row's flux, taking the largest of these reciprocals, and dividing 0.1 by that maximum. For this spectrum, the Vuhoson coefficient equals 2.39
